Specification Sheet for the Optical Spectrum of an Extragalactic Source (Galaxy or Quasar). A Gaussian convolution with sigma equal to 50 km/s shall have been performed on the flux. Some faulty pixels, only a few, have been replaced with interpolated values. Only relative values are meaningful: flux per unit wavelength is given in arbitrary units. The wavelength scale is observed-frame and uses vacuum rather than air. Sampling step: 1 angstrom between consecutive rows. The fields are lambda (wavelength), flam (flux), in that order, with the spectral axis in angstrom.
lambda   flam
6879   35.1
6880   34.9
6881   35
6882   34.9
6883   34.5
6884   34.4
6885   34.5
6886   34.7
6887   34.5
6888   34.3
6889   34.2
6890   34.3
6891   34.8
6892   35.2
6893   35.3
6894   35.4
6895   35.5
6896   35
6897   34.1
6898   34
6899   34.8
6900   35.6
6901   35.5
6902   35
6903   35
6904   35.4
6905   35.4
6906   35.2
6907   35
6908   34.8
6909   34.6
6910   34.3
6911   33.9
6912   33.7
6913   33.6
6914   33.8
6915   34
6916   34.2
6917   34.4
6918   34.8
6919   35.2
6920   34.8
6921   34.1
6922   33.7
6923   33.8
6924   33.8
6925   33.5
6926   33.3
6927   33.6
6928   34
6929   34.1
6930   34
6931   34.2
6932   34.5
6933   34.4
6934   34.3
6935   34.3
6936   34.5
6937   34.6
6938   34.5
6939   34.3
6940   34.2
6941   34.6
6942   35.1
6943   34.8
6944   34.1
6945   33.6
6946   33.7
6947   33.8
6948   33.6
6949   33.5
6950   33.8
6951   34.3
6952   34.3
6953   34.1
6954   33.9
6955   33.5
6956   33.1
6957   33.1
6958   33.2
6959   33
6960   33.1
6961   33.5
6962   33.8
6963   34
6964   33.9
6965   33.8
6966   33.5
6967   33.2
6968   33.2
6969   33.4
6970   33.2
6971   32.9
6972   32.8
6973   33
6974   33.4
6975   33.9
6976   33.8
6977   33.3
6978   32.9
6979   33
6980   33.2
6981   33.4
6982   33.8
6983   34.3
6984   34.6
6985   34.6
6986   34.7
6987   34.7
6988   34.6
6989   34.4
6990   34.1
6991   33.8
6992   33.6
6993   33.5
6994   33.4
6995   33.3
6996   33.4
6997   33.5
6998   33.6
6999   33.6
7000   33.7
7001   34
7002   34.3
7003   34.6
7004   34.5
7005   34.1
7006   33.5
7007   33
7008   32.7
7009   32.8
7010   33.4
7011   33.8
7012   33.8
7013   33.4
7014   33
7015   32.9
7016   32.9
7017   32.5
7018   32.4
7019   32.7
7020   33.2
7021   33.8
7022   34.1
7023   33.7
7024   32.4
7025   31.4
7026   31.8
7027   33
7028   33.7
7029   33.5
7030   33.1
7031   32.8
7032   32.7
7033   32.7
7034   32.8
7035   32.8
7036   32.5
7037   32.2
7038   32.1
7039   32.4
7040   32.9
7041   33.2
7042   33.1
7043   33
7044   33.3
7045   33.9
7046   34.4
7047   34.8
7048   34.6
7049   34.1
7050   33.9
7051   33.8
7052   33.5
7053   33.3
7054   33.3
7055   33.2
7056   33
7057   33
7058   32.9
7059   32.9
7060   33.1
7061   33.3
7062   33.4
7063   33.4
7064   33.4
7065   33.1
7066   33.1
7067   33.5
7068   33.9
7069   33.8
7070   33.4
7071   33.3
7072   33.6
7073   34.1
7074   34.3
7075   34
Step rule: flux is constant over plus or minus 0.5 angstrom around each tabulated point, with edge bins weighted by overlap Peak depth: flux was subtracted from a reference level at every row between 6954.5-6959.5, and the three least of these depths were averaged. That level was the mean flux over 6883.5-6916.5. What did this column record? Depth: 1.4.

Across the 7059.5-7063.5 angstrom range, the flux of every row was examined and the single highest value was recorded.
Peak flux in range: 33.4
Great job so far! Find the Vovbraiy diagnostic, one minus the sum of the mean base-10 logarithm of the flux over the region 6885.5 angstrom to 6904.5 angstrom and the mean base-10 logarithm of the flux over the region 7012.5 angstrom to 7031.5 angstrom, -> -2.06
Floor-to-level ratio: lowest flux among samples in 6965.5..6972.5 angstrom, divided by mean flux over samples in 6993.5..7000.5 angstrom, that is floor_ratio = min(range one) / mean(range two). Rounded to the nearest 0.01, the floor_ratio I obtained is 0.98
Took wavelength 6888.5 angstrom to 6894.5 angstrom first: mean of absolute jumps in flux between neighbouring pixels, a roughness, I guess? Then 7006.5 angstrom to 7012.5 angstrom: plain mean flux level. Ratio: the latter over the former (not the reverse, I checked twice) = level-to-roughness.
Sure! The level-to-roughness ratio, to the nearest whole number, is 139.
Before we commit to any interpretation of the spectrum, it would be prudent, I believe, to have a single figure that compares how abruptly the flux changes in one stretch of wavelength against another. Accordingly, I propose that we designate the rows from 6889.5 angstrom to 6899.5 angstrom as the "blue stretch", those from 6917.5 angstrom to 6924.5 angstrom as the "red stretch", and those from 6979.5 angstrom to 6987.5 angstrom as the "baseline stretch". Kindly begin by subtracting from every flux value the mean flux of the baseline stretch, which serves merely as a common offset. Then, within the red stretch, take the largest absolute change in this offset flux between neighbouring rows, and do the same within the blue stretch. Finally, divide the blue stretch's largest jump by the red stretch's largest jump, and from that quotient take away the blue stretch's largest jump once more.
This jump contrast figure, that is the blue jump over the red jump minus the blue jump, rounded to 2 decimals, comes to 0.39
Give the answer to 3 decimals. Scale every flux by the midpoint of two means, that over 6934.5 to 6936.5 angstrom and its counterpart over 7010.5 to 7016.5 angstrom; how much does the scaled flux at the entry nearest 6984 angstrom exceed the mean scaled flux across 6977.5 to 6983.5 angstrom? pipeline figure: 0.034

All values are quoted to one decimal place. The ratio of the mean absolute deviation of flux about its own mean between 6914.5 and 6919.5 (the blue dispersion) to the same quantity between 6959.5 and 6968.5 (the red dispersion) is 1.4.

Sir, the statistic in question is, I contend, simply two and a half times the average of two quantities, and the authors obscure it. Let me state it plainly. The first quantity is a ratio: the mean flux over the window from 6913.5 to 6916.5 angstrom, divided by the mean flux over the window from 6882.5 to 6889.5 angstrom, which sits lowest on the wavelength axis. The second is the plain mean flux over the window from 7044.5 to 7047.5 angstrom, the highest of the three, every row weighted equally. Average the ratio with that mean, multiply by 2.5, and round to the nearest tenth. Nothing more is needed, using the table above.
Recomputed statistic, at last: 44.2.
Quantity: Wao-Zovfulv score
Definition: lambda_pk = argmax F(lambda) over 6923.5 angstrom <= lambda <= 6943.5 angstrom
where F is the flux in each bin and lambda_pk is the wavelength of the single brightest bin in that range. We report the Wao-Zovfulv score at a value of 6942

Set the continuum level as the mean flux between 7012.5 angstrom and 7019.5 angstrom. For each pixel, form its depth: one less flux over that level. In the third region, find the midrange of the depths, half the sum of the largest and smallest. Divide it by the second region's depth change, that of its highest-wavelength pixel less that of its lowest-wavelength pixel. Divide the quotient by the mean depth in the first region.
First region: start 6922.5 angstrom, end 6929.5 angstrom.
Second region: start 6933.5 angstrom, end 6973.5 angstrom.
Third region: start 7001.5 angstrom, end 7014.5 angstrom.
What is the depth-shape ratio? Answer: 23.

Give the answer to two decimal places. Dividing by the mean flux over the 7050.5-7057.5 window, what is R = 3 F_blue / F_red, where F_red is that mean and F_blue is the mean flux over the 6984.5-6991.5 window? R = 3.10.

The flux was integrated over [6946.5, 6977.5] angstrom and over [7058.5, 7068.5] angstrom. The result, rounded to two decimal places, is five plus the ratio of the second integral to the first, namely 5.32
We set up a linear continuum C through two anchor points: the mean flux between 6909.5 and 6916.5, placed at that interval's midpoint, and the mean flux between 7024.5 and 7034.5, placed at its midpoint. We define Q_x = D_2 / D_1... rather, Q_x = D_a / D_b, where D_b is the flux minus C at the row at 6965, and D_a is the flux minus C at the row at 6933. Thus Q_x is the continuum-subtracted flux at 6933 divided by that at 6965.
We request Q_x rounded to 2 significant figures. 1.7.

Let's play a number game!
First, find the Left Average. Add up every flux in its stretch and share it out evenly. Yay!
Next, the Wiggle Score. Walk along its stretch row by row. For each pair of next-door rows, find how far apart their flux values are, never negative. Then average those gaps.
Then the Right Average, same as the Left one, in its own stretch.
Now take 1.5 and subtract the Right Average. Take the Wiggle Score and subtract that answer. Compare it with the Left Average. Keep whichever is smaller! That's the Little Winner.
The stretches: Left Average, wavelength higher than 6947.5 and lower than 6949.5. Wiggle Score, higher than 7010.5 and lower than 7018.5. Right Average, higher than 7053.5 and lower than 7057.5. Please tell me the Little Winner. 31.8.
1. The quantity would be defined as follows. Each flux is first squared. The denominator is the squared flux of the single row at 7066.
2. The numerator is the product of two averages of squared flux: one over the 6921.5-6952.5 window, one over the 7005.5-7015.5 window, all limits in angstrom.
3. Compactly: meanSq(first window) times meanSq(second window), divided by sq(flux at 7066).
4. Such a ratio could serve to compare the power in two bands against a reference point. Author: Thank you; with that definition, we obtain 1172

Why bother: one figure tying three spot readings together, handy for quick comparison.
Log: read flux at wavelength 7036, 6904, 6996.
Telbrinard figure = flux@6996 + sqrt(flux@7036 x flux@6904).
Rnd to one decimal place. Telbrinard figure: 67.3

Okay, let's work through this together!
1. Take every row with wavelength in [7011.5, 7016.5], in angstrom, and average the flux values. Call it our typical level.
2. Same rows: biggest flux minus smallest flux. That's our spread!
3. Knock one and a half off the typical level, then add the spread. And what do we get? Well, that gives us 32.6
